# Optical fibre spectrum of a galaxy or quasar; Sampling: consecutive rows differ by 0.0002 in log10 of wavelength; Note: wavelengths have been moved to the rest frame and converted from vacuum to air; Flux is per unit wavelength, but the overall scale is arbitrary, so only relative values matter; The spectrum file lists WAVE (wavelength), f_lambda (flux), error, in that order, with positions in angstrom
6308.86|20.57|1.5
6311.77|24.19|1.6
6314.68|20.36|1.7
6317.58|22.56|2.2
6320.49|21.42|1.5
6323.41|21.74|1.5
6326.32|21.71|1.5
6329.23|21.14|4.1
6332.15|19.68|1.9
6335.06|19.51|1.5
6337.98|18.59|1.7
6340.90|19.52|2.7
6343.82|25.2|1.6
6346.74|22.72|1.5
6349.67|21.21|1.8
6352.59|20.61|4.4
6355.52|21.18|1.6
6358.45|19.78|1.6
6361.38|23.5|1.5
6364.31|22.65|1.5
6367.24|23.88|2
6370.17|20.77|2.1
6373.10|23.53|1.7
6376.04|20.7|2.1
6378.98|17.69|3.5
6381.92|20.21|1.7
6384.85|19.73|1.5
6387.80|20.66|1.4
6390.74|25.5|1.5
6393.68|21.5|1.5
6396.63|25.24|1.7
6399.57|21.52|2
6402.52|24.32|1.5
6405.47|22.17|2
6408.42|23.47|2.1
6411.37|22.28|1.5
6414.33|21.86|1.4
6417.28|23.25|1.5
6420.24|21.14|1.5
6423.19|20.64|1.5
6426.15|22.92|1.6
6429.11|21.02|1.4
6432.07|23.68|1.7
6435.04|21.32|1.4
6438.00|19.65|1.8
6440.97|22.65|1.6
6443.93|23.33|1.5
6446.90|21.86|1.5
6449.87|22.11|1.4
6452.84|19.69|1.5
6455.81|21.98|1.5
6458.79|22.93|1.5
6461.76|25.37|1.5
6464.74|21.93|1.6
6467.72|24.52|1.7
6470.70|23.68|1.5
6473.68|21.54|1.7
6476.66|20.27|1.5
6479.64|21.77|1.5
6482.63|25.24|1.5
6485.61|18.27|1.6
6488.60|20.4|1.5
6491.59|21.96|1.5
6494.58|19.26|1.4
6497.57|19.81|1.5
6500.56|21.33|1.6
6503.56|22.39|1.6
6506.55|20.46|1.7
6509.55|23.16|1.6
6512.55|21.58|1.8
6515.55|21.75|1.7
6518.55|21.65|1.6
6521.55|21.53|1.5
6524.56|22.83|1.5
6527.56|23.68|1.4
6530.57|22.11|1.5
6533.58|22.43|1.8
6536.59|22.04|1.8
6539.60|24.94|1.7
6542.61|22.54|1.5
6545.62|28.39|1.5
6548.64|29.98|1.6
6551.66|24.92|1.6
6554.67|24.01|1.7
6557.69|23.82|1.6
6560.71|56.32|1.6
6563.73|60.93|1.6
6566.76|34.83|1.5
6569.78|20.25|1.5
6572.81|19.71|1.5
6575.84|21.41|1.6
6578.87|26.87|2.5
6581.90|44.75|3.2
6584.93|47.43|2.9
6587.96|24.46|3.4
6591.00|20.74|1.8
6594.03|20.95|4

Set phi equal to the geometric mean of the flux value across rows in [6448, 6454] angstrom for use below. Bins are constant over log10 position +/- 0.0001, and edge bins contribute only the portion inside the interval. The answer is 20.9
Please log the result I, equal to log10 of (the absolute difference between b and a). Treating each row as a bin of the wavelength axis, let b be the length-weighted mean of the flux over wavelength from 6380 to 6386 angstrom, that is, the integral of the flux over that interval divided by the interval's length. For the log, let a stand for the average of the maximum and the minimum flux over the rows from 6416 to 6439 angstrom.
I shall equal 0.26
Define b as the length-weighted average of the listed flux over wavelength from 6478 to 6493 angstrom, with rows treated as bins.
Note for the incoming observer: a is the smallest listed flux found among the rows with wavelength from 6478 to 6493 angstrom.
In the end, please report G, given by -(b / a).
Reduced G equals -1.18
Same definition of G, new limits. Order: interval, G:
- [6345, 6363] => -1.09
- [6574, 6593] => -1.47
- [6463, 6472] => -1.07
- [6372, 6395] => -1.20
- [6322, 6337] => -1.06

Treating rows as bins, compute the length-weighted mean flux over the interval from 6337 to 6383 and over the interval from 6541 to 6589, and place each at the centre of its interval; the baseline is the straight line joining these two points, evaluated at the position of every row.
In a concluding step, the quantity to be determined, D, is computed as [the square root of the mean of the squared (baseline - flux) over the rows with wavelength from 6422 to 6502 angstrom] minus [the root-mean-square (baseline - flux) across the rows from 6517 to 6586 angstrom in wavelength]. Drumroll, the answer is -6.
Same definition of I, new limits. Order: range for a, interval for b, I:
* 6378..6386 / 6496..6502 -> 0.21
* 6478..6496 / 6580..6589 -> 1.24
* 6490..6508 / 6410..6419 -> 0.20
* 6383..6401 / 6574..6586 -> 1.07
